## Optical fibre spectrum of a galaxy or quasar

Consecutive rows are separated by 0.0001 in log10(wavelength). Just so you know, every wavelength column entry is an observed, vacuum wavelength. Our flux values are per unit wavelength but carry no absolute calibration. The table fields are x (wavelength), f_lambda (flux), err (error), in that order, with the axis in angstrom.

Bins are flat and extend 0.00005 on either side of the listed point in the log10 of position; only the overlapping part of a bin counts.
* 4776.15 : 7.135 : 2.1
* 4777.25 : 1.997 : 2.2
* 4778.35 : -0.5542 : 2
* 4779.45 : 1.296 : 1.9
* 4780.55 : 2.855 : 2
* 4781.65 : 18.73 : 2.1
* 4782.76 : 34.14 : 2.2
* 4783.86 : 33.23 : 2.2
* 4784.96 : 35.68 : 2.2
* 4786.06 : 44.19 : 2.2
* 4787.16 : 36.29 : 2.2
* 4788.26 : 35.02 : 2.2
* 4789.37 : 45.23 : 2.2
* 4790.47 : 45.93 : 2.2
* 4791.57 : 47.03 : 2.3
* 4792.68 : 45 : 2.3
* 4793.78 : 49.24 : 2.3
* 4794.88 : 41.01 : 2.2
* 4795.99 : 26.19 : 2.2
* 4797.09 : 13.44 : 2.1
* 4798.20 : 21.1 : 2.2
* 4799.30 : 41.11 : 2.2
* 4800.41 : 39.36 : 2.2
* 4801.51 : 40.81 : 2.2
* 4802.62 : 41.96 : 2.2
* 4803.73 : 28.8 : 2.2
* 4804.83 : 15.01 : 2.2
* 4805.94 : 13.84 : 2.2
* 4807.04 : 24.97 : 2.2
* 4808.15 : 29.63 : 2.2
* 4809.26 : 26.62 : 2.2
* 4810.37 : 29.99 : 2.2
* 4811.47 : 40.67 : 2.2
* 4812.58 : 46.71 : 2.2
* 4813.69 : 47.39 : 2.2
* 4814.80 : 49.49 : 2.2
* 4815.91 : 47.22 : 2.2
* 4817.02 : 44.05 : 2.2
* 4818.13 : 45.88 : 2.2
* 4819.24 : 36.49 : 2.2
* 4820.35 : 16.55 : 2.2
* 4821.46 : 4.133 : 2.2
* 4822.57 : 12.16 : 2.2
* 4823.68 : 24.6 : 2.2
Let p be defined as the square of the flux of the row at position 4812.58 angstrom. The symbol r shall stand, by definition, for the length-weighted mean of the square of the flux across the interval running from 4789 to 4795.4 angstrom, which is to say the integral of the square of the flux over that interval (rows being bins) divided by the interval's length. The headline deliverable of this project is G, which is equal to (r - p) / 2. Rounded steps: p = 2182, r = 2088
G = -47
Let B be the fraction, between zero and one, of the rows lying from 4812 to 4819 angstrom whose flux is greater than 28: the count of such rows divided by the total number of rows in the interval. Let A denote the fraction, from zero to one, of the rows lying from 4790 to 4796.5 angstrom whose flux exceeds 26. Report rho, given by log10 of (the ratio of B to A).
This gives 0.00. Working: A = 1.0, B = 1.00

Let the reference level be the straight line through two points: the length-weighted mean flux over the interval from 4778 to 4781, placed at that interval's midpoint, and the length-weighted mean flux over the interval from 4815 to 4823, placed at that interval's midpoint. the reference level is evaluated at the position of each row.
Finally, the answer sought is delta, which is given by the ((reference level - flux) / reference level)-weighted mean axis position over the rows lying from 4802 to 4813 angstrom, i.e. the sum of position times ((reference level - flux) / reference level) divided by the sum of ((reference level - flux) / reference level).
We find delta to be 4807.7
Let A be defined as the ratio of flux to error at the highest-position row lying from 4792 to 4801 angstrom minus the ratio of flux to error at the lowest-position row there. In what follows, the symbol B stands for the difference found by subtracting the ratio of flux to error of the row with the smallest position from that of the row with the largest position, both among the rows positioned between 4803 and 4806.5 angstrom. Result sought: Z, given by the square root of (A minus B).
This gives 2.26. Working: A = -2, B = -6.8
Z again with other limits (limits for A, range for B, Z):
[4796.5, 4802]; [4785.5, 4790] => 3.42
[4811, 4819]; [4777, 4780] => 1.61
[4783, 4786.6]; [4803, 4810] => 2.44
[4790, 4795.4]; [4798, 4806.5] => 1.03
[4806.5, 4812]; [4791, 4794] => 2.49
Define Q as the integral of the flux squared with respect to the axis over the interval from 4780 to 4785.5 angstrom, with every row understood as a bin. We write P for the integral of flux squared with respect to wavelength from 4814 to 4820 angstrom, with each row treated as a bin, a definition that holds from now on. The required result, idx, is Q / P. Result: 0.36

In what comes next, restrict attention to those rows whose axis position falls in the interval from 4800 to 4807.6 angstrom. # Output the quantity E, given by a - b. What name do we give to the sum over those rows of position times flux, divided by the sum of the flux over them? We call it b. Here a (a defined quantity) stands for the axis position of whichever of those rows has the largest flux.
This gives -0.4 angstrom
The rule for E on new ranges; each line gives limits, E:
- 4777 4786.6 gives 2.0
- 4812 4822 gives -1.3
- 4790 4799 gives 0.2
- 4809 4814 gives 1.9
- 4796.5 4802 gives -0.5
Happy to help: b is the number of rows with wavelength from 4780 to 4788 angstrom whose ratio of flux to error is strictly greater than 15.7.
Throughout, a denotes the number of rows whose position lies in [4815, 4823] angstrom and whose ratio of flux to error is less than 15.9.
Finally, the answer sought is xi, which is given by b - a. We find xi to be 0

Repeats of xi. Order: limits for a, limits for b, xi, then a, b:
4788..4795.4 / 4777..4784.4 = 0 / 0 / 0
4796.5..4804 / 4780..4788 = 0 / 3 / 3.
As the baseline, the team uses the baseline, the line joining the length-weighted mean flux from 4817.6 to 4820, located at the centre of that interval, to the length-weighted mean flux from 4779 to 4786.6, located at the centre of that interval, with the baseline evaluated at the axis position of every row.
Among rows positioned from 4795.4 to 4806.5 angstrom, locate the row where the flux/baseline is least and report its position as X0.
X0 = 4805.94 angstrom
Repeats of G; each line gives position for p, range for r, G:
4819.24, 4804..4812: -295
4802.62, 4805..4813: -399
